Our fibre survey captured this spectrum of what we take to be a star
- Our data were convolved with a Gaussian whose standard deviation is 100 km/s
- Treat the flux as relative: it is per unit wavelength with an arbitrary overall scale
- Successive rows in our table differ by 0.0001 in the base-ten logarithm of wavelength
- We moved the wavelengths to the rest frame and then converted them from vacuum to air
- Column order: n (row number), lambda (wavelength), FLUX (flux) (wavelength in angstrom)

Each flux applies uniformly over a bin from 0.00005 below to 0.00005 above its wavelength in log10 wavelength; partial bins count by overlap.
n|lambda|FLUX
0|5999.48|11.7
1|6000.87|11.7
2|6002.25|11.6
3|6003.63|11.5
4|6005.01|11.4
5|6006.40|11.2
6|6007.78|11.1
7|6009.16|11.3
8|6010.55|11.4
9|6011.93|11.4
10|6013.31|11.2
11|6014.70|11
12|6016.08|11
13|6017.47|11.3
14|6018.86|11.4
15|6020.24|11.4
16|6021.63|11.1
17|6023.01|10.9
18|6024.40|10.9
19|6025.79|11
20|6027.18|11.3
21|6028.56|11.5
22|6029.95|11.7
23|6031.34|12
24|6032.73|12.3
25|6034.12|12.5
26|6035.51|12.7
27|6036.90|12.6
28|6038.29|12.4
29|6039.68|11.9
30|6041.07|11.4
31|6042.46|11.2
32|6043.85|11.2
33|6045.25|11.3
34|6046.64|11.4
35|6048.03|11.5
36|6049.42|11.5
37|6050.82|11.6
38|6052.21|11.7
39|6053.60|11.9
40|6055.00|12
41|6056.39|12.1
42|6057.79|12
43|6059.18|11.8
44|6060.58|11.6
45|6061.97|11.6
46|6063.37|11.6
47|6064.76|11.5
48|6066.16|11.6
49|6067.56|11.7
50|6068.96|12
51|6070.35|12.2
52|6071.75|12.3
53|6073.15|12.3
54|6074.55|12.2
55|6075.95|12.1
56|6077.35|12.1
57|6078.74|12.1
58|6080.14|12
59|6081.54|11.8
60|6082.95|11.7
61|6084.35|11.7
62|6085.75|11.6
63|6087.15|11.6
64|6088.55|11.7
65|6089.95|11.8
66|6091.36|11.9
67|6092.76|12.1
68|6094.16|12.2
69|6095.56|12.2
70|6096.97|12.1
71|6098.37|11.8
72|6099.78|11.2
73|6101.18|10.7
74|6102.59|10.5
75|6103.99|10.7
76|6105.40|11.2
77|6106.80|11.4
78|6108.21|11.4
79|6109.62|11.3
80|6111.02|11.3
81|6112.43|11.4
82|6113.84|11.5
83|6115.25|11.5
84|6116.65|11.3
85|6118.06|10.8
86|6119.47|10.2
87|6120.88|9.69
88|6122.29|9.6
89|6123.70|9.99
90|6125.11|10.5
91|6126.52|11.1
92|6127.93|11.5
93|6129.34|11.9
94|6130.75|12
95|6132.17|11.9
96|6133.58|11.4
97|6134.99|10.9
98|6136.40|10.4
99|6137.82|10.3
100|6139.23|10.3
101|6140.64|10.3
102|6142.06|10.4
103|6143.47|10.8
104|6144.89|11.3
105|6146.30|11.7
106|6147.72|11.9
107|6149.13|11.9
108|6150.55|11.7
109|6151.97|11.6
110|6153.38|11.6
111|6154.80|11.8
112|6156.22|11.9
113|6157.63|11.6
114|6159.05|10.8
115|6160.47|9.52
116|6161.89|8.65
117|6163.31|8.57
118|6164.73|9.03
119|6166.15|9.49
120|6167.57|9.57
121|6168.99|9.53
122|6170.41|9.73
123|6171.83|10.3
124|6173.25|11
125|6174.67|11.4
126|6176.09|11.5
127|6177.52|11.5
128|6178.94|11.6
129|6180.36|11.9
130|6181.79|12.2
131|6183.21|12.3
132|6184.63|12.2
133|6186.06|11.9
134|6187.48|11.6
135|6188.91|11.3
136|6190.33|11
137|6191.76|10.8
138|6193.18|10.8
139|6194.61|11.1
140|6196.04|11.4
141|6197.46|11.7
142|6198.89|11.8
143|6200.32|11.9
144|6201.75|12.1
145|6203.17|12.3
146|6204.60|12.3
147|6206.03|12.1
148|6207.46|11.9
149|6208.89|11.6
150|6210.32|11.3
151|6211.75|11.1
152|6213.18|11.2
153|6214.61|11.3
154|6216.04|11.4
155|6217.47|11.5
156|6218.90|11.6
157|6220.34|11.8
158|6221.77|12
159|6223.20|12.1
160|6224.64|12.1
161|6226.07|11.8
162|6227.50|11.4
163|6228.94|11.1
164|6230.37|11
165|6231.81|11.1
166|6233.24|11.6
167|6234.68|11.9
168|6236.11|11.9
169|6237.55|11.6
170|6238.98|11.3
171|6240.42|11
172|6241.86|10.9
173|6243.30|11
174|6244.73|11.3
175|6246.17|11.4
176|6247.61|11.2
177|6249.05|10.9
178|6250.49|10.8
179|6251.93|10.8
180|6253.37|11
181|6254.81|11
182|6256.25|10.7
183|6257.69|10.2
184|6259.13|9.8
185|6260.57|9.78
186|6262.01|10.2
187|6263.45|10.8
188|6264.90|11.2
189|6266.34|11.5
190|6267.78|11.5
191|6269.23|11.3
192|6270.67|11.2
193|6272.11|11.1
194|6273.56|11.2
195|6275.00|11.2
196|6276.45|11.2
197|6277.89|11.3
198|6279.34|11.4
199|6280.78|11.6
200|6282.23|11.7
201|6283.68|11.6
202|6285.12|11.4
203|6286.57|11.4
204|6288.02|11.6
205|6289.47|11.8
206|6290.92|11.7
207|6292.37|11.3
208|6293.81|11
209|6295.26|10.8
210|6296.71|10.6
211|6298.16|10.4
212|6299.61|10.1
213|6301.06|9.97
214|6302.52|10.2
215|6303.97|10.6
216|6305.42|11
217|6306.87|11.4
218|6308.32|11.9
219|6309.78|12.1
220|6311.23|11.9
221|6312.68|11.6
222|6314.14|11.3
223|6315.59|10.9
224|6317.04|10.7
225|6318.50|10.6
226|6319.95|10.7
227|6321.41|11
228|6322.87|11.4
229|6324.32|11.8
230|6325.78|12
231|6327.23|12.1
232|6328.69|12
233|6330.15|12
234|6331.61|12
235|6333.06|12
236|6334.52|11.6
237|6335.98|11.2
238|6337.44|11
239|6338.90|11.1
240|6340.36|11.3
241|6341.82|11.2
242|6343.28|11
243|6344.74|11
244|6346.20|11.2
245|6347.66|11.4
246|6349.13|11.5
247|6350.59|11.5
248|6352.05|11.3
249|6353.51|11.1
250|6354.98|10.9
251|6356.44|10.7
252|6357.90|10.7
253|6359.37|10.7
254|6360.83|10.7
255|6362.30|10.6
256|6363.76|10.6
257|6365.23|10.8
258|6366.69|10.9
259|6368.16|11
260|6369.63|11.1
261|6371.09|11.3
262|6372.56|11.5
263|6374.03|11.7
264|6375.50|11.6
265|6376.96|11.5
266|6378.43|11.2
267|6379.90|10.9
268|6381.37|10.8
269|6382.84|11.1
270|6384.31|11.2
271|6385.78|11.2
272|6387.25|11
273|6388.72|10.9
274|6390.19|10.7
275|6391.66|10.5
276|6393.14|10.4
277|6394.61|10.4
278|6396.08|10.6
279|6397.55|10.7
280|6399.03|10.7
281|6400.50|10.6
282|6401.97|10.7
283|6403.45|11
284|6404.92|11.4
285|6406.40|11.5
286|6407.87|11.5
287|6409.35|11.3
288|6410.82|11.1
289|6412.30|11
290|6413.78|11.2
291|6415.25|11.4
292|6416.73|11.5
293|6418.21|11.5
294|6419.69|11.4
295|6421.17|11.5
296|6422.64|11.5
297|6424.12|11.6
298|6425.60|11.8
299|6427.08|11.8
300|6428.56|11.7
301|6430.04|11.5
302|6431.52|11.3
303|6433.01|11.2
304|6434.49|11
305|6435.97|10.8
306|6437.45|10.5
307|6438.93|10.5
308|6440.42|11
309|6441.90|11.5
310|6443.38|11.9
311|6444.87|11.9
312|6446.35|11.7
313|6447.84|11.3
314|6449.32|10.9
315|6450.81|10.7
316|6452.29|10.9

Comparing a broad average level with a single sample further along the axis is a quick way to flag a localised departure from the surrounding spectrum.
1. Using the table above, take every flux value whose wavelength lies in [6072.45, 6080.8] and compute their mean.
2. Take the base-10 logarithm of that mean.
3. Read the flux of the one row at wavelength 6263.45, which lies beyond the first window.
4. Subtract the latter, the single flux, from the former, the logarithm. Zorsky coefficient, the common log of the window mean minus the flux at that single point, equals -9.7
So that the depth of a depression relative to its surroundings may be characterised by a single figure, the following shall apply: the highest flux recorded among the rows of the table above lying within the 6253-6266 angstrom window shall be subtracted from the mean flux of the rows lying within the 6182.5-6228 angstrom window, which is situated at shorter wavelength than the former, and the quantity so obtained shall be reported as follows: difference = 0.45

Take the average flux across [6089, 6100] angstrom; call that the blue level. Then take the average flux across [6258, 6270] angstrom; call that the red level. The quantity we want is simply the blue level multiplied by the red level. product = 128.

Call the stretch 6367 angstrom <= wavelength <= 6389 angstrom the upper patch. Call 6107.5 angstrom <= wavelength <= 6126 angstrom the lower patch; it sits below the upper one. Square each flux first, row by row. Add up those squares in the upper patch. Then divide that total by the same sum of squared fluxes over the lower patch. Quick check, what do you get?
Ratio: 1.24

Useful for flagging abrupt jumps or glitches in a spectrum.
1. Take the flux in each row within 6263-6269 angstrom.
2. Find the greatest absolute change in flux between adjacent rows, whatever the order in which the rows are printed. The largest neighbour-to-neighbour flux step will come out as 0.40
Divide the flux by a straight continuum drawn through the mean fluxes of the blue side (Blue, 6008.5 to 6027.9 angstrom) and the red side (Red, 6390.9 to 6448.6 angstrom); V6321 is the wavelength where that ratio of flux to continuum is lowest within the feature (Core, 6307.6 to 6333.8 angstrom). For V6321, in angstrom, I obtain 6318.50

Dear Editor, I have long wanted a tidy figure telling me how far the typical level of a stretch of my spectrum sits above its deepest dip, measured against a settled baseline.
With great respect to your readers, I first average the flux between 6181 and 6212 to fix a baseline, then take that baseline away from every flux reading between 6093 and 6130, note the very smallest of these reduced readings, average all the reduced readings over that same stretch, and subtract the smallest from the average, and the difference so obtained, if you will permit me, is 1.5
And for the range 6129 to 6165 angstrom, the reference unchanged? 2.4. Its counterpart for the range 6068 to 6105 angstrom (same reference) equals 1.3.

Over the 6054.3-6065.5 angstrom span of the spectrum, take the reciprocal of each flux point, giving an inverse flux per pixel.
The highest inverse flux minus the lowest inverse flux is 0.0043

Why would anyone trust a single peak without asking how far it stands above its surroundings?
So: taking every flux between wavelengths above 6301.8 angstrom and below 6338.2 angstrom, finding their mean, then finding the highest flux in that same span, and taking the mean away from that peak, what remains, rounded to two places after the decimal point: 0.70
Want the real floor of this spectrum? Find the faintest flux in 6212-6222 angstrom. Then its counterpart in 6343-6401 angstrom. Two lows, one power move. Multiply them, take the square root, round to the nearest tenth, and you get 10.8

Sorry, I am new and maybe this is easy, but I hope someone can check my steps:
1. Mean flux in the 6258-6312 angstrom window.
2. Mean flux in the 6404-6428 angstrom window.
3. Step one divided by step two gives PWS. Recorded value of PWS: 0.97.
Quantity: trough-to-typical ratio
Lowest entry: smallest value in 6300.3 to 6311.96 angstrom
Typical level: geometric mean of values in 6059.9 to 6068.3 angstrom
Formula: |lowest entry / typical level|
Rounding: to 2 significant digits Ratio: 0.86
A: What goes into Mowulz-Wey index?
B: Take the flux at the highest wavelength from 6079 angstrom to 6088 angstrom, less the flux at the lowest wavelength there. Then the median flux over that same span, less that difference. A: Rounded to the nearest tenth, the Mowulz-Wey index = 12.1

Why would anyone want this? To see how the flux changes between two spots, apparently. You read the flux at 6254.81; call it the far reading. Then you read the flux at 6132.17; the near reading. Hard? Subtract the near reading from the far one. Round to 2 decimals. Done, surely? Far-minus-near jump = -0.90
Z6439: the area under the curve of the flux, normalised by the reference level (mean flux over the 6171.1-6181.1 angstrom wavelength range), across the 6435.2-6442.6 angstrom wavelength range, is 7.1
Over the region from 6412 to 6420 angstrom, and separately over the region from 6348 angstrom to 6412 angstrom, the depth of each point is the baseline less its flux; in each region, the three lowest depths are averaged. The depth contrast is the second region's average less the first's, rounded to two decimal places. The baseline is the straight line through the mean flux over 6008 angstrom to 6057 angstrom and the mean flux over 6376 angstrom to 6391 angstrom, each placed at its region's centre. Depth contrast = -0.09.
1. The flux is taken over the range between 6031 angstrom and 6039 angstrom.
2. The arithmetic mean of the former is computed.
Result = 12.4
